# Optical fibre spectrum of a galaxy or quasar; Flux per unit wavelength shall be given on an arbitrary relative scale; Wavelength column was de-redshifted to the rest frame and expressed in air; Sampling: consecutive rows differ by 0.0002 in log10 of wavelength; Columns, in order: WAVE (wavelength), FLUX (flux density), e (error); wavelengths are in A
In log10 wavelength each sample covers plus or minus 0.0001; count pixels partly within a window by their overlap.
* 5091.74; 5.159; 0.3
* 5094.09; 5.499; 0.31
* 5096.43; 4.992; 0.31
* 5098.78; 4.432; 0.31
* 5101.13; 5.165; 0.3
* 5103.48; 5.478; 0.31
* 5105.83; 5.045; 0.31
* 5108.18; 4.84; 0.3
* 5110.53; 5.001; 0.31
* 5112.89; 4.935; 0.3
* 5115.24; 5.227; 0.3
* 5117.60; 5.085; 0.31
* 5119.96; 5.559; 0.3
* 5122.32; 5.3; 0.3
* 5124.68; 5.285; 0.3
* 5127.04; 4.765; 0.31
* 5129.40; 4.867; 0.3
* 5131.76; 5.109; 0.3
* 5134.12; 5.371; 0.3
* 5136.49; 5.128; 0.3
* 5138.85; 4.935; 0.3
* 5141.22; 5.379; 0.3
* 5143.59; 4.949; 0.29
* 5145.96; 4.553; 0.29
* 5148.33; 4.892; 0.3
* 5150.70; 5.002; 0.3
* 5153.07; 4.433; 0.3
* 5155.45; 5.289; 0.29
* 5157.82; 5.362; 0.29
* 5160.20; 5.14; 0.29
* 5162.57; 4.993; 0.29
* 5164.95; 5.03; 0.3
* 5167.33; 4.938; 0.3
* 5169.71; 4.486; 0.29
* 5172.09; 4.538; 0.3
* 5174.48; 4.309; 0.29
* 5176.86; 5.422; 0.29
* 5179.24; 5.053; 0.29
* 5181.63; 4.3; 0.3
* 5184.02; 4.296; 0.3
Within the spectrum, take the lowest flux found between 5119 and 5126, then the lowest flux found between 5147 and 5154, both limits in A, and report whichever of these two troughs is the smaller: 4.43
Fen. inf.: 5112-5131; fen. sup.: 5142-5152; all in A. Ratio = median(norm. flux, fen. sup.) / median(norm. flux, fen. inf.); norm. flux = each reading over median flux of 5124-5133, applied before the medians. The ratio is 0.95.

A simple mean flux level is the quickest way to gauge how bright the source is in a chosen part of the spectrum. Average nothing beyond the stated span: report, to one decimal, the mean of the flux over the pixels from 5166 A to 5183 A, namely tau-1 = 4.7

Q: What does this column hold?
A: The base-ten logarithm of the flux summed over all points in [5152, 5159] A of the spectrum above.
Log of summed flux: 1.18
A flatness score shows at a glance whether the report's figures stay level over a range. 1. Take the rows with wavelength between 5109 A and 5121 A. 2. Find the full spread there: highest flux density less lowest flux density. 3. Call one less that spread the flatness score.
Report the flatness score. 0.38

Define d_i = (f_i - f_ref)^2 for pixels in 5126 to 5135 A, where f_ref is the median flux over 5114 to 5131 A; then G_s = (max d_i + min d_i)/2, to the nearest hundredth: 0.11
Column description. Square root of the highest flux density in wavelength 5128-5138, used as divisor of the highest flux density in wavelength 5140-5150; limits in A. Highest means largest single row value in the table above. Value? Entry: 2.32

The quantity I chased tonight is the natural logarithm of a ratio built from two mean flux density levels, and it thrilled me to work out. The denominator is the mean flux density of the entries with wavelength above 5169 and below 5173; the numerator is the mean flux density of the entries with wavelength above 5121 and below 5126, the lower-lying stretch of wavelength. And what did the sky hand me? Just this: 0.16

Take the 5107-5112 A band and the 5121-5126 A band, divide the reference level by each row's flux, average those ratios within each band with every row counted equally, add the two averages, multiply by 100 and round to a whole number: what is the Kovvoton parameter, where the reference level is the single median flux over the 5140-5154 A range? 193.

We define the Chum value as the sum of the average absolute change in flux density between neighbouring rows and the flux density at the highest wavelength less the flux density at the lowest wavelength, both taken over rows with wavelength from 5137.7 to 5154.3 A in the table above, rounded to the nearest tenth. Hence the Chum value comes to -0.1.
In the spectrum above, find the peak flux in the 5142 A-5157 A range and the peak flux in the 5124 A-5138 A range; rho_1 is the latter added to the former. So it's 10.7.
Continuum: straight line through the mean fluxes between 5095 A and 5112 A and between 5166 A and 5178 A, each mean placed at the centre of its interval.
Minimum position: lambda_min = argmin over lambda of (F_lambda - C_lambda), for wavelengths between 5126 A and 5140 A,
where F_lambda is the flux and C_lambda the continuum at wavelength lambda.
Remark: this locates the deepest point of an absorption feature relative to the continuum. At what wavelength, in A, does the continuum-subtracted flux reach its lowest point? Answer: 5127.04 A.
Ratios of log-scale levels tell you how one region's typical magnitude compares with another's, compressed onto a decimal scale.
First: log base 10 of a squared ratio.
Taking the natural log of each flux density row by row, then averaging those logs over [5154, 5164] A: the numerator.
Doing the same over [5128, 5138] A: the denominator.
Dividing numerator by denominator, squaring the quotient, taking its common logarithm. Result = 0.01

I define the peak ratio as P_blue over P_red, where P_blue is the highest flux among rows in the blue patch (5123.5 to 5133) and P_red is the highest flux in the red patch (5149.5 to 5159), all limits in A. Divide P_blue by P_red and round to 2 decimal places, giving 0.99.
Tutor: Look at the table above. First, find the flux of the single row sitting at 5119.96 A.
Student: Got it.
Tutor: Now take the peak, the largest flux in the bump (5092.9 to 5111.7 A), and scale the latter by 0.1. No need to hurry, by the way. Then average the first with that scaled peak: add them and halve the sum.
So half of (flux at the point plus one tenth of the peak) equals 3.05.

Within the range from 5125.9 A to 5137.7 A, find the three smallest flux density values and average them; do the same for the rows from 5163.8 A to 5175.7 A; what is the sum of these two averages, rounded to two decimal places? 9.36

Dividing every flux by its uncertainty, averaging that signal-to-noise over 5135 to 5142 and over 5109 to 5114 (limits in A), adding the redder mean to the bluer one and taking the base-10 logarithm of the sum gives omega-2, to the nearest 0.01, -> 1.52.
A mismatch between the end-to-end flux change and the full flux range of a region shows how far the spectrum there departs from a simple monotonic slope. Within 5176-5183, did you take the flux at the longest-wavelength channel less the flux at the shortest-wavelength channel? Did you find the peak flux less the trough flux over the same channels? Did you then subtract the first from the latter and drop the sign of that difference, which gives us 2.2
